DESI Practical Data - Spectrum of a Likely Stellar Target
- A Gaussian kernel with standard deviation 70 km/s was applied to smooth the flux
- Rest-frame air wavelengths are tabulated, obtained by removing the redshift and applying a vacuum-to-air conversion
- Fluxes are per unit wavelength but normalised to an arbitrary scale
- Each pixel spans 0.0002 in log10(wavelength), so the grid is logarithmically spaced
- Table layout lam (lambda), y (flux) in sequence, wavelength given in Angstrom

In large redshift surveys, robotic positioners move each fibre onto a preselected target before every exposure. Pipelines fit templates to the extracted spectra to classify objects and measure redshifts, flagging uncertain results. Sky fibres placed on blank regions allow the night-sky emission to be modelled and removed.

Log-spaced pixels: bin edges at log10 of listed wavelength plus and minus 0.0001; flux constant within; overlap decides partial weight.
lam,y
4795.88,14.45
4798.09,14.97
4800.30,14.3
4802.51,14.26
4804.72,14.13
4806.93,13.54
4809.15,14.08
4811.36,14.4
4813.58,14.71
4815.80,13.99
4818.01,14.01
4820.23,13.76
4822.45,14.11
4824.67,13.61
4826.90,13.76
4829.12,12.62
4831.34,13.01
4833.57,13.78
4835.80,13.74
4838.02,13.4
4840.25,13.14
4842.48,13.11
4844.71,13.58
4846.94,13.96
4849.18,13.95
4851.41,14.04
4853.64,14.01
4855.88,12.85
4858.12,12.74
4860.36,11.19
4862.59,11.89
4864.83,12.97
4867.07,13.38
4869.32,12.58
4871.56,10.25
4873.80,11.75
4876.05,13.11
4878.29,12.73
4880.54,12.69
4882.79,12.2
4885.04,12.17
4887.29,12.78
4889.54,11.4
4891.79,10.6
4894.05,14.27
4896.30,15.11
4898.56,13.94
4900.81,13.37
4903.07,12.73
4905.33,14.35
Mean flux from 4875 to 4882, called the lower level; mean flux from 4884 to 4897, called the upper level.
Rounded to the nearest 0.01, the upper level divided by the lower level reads 0.99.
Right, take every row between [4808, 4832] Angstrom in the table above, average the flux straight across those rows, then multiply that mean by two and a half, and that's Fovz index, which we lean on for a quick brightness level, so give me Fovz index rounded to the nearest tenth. 34.6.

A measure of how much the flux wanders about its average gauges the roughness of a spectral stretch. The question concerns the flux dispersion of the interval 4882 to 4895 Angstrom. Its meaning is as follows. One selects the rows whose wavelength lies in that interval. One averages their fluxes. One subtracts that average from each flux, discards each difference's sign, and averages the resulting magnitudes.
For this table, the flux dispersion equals 0.9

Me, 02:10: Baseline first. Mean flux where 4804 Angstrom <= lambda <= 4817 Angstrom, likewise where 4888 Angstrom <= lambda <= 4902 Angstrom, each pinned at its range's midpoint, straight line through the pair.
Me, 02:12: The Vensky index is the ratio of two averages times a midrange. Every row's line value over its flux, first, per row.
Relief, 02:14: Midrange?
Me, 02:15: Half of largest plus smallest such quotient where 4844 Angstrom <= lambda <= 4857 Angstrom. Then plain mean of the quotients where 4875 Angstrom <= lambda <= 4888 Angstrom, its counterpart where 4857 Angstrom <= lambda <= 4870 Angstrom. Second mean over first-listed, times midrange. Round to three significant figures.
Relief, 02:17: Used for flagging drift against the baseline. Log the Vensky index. 1.05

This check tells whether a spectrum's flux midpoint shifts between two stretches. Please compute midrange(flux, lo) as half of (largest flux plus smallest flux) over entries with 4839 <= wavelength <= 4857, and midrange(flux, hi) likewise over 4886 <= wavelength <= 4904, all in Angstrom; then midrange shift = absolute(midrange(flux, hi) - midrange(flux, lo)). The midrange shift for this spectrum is 0.6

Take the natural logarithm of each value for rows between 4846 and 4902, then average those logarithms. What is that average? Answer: 2.54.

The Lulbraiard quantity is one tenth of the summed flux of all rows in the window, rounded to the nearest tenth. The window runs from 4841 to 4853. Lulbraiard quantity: 6.9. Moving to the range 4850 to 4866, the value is 9.0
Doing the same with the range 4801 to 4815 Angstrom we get 8.5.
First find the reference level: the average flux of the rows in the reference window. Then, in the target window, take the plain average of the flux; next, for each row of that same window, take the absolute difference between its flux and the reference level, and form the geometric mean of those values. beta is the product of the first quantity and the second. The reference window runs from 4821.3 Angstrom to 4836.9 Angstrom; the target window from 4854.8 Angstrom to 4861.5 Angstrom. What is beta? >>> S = 13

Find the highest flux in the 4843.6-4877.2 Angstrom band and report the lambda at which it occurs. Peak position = 4851.41 Angstrom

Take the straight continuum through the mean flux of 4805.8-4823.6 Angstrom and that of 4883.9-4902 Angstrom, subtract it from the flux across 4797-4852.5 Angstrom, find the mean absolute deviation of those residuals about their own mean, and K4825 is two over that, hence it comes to 6.2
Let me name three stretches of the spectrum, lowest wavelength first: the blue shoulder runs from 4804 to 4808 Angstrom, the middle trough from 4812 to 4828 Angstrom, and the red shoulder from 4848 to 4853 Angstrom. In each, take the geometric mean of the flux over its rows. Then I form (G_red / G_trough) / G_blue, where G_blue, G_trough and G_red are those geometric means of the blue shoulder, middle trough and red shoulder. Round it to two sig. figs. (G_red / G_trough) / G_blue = 0.072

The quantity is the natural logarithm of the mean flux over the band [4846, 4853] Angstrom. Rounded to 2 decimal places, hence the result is 2.64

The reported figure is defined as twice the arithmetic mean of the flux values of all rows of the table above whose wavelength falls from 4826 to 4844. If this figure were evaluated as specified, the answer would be 26.6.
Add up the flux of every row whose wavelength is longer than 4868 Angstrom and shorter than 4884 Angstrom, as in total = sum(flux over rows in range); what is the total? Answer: 85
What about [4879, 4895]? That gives 86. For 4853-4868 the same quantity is 89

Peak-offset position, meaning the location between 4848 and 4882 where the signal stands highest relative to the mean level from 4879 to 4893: 4851.41 Angstrom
